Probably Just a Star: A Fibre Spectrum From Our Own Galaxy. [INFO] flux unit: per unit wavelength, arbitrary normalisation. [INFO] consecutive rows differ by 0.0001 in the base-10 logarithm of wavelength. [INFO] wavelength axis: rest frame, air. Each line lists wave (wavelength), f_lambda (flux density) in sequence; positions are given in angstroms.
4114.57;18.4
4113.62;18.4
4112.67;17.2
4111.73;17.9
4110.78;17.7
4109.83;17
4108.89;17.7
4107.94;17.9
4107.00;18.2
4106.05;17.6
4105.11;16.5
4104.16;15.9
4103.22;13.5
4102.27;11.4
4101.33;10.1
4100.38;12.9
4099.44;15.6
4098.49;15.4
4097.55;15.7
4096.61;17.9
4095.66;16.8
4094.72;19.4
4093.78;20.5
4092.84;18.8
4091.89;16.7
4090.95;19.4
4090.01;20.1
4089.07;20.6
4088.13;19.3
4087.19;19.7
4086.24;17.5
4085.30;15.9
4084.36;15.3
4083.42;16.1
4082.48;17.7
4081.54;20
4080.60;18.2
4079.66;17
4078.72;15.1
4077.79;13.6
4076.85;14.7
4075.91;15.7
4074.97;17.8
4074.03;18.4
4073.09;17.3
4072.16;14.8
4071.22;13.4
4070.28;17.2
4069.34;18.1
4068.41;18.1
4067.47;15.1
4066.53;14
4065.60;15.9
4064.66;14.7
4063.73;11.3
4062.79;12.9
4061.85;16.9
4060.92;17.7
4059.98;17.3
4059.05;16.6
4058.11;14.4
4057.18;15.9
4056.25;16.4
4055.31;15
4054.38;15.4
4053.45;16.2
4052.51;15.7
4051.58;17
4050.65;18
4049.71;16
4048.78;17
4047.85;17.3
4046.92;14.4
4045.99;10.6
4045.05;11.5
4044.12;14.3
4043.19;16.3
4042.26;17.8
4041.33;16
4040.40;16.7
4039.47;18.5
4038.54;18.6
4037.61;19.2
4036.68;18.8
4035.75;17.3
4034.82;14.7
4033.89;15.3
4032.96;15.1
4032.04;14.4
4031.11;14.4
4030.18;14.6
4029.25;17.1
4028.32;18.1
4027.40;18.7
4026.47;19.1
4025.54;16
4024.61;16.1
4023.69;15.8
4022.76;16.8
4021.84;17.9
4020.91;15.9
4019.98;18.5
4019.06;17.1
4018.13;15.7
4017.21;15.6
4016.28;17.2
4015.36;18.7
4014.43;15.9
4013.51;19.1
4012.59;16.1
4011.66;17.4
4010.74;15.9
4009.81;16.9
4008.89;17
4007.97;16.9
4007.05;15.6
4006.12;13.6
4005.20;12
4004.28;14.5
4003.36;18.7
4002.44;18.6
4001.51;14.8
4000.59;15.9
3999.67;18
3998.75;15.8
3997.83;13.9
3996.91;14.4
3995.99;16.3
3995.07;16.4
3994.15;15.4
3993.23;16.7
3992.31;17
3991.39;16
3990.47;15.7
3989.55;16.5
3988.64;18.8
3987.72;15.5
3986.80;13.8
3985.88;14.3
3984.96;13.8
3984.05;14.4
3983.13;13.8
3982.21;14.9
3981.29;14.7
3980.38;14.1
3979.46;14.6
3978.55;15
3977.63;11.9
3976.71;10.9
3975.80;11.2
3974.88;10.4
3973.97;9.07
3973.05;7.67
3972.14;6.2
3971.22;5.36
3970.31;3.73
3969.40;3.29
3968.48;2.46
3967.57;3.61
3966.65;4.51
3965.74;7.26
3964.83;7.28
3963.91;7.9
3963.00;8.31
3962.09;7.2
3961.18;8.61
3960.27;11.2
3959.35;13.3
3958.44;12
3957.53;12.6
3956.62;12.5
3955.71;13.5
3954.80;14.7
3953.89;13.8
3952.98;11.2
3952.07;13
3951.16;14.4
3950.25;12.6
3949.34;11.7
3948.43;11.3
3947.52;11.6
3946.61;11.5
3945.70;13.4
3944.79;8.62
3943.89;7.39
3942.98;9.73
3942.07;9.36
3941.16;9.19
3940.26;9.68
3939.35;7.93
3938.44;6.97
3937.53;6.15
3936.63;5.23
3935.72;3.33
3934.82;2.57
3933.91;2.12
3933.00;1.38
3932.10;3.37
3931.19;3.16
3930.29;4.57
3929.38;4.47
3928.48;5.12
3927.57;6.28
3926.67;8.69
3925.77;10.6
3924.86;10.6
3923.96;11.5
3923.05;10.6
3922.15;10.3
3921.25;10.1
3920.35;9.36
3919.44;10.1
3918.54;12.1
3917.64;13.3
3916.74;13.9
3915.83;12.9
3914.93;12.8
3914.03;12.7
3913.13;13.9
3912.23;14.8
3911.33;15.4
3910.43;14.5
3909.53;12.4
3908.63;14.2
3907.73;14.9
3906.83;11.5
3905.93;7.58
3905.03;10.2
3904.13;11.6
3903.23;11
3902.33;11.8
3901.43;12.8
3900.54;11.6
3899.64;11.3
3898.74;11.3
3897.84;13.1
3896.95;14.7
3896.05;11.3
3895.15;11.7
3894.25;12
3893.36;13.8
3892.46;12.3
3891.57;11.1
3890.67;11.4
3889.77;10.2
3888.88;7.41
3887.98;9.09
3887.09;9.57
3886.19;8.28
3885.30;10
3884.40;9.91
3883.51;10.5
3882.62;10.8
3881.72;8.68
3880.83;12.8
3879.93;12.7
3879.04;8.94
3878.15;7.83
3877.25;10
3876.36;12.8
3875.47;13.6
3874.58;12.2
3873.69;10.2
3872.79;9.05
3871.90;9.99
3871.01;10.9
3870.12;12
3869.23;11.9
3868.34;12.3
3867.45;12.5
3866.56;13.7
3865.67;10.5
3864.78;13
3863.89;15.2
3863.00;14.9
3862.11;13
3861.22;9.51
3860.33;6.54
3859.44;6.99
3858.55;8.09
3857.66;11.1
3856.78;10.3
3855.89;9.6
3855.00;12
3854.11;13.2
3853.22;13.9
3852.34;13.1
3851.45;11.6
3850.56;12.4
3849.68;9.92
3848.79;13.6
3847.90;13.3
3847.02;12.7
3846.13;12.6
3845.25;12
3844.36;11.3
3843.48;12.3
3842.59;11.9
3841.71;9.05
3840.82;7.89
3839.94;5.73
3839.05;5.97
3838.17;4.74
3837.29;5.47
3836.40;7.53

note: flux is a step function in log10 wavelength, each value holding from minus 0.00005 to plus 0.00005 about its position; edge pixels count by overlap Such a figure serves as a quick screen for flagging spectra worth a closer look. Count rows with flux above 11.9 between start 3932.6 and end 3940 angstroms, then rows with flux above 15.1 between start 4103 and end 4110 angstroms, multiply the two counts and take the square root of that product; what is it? 0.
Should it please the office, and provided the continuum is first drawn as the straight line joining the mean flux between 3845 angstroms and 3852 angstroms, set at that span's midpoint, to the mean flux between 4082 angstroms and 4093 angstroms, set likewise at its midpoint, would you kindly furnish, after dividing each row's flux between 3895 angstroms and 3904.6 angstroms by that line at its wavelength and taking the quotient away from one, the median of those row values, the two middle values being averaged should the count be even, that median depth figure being 0.14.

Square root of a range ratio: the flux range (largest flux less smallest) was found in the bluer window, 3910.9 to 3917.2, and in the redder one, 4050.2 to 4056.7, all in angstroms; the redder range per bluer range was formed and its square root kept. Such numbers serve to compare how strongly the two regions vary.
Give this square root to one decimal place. 1.1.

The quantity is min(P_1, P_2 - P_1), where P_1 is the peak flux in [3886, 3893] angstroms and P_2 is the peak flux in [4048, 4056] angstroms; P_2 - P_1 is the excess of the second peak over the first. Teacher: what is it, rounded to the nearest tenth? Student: 5.7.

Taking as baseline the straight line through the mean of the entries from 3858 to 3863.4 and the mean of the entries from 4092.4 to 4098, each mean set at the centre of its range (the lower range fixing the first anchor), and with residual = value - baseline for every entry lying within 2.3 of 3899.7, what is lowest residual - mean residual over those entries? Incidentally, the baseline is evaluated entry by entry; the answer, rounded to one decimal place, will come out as -0.7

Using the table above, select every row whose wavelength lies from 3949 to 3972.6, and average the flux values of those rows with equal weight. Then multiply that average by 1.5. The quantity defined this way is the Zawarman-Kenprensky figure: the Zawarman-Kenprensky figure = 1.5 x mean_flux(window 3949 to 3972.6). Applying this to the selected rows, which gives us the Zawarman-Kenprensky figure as 14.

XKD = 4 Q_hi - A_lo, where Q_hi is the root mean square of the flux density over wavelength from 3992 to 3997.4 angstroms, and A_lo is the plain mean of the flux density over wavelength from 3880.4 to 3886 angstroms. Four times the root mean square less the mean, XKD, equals 54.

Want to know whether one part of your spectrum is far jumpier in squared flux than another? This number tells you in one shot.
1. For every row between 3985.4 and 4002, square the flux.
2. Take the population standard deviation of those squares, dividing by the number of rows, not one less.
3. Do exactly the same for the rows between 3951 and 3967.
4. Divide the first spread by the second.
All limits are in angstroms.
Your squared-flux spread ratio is 0.7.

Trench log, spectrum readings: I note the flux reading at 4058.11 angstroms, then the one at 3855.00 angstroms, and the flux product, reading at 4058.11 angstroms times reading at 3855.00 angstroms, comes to 173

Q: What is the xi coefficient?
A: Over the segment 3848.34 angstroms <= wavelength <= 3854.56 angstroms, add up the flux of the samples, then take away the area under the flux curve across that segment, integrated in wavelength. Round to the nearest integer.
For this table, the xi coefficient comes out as 10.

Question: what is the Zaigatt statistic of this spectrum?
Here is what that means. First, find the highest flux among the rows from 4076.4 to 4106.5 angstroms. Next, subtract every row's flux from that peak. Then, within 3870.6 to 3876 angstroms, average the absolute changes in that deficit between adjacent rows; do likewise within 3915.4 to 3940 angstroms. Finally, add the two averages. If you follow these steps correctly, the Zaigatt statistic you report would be 2.2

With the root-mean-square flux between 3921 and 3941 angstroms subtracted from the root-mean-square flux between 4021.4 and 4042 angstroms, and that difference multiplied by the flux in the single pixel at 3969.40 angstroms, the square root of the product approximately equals 5.6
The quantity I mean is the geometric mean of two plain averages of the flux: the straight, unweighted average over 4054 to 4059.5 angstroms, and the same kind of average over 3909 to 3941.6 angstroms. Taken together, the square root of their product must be 11.8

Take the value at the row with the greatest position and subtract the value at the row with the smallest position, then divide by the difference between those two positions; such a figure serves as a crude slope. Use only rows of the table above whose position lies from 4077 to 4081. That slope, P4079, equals 1.6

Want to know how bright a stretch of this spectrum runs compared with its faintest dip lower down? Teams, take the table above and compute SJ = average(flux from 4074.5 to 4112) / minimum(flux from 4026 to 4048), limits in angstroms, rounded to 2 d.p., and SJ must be 1.59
